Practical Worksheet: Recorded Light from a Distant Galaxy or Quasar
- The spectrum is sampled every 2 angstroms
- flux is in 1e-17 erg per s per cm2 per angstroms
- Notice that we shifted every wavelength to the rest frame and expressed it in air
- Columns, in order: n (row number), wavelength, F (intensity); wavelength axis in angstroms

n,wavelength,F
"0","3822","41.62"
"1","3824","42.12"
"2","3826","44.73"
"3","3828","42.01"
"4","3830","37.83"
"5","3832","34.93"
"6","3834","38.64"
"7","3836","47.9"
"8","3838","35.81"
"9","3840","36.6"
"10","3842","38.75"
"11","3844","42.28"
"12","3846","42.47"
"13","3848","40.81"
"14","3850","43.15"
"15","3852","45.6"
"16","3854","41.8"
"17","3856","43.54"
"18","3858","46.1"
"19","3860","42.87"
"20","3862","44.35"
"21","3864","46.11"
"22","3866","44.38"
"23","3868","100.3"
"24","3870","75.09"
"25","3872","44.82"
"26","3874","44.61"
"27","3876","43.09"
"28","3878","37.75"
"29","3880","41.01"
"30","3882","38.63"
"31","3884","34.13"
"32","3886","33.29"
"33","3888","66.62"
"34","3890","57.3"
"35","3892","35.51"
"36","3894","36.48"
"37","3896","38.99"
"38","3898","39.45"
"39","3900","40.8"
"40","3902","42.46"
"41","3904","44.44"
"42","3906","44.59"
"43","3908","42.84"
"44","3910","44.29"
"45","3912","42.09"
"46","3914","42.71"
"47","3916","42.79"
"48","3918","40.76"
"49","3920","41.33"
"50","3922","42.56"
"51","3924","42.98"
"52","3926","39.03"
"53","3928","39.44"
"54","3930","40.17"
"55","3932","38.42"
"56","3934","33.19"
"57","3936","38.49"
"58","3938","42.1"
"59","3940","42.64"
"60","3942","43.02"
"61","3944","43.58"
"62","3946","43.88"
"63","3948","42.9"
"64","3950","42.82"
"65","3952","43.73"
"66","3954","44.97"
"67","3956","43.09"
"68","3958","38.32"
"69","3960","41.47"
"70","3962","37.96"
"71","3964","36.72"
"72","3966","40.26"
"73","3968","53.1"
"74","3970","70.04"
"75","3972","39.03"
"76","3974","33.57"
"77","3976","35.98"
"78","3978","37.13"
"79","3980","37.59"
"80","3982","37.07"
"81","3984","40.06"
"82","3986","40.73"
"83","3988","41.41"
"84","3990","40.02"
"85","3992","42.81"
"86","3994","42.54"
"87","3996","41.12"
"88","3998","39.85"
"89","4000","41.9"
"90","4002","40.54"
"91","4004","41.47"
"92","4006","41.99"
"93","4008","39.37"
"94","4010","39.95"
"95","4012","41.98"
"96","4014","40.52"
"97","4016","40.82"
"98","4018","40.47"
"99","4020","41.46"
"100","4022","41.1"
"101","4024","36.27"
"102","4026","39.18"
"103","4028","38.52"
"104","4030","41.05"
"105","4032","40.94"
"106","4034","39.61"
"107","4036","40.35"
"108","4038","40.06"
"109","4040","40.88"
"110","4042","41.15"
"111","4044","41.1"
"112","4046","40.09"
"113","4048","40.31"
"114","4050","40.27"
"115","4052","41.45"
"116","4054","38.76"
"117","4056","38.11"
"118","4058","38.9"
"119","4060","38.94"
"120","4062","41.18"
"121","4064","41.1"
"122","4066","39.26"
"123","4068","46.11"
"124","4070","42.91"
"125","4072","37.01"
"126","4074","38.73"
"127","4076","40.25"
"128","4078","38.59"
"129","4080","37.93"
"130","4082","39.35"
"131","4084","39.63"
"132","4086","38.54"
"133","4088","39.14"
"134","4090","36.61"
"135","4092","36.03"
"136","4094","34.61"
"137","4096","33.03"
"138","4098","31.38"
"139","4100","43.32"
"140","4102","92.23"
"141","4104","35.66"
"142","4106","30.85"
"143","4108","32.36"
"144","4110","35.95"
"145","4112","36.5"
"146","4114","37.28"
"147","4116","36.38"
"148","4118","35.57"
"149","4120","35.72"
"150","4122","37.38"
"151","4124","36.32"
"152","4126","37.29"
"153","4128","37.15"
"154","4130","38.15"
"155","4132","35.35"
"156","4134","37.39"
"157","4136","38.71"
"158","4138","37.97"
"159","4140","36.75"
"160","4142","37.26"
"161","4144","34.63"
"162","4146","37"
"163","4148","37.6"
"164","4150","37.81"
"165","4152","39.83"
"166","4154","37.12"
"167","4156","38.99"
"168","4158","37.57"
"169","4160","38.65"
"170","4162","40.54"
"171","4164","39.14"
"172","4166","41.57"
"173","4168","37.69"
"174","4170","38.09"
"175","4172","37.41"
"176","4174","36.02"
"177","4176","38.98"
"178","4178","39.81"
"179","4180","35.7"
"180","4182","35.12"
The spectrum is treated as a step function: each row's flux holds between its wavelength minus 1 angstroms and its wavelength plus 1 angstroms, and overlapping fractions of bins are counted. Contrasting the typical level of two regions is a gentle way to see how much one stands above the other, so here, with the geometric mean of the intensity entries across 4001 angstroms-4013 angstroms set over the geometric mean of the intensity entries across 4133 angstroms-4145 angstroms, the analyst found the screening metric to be 1.10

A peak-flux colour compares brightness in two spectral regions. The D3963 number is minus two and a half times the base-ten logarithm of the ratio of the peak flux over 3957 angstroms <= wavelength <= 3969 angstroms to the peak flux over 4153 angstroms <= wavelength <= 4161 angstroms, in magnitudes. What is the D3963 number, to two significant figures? -0.34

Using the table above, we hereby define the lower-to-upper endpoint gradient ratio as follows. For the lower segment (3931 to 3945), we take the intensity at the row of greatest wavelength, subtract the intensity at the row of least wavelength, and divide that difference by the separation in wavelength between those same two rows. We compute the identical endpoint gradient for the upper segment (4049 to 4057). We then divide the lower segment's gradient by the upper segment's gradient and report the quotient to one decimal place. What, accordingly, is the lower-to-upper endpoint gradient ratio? -1.2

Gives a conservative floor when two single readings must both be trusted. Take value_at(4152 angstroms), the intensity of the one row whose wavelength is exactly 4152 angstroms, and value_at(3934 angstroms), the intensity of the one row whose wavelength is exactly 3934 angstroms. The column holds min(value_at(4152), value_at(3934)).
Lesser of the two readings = 33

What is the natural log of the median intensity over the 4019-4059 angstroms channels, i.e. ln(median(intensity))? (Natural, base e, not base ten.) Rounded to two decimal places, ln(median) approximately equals 3.70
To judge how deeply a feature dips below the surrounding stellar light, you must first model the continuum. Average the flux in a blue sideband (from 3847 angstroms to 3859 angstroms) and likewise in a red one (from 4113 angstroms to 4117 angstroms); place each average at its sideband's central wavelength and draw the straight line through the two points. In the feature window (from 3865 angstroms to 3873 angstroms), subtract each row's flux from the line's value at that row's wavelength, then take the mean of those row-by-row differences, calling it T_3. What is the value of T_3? -23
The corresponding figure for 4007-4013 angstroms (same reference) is -1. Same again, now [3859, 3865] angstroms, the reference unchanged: -1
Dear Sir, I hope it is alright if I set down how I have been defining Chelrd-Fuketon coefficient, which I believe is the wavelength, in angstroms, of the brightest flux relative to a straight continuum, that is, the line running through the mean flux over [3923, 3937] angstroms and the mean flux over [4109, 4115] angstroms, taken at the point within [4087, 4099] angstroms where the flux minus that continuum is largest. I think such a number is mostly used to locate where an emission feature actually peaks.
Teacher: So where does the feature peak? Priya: 4088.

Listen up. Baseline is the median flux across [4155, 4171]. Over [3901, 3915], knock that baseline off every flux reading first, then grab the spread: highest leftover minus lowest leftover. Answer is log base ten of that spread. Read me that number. 0.40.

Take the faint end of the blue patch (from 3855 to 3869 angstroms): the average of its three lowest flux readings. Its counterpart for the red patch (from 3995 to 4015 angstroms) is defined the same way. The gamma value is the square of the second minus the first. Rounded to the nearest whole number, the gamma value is 15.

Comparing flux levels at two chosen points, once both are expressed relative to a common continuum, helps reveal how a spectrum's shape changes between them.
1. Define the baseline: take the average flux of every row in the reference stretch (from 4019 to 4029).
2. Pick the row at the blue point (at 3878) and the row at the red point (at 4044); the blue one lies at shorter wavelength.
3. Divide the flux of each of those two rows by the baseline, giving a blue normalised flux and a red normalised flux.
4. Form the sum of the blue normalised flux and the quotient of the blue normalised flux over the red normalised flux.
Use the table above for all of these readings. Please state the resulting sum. 1.88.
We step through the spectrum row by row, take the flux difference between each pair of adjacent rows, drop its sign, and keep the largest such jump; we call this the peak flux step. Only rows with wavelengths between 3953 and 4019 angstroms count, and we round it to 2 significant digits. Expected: 31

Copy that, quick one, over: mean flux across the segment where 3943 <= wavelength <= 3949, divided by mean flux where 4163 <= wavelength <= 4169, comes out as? 1.10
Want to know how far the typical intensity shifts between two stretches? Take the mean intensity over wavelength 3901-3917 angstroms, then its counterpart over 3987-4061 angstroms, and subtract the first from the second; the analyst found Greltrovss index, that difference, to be -2.9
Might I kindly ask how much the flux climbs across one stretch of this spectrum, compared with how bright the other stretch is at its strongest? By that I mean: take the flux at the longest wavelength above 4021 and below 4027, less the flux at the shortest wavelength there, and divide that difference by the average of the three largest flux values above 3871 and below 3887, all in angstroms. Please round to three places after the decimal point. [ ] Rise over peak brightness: -0.043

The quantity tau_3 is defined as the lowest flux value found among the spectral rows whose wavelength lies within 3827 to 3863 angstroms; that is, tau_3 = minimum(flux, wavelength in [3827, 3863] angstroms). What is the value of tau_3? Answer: 34.93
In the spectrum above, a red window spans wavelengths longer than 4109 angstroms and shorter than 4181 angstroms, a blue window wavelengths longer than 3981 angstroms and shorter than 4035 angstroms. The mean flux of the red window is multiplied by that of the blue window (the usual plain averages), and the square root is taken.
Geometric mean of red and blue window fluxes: 39.0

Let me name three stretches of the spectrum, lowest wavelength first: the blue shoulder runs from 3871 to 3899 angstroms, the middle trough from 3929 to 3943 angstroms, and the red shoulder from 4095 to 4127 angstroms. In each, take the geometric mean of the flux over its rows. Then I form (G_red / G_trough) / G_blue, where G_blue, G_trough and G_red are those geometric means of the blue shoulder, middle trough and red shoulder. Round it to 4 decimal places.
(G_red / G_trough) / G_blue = 0.0230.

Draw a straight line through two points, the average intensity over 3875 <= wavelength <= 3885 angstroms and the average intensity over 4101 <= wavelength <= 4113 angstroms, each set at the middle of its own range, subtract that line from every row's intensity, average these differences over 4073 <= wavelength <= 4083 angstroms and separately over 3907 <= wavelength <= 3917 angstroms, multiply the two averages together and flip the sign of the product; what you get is 14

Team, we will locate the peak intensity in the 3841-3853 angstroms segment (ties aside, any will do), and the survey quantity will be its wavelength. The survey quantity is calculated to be 3852 angstroms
